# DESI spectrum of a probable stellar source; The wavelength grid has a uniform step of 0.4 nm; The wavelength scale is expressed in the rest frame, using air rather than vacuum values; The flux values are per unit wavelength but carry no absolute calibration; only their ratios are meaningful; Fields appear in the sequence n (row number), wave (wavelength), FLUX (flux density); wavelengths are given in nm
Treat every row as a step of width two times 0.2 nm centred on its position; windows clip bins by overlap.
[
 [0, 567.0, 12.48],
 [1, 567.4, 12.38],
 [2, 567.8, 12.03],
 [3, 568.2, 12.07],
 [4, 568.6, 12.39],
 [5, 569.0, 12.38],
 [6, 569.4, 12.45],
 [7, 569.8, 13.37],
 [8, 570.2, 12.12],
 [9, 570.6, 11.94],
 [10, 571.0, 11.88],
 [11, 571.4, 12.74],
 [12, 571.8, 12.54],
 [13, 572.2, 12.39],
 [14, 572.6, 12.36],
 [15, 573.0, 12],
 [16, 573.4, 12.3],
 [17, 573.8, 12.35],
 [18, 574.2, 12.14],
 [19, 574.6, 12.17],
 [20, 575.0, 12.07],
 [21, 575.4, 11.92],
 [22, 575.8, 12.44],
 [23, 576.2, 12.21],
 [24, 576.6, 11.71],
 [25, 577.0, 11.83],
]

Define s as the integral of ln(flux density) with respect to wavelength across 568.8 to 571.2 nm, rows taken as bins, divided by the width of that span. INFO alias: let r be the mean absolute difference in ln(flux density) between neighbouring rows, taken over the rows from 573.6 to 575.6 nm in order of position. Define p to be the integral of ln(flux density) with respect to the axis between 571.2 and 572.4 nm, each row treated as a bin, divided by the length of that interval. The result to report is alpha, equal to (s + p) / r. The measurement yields 500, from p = 2.53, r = 0.010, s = 2.51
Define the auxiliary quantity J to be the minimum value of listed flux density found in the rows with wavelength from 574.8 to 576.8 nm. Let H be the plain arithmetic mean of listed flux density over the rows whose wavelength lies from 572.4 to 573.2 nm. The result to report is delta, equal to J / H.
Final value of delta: 0.961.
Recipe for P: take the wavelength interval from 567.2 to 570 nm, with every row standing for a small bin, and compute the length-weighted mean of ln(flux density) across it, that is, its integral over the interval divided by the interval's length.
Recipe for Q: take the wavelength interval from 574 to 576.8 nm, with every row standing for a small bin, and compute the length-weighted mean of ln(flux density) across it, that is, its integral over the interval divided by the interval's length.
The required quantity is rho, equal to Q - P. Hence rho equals -0.028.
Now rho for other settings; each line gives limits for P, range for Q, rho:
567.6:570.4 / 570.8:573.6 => -0.007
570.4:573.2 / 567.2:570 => 0.014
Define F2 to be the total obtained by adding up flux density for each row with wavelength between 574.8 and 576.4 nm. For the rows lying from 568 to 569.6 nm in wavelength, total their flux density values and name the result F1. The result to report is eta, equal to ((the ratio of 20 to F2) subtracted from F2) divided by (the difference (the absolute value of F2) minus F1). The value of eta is -74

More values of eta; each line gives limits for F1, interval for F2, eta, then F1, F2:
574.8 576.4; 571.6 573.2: 75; 48.6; 49.3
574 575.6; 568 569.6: 49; 48.3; 49.3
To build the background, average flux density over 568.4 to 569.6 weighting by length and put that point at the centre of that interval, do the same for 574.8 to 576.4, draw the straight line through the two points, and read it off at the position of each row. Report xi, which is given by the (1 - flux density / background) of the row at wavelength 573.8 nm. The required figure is -0.010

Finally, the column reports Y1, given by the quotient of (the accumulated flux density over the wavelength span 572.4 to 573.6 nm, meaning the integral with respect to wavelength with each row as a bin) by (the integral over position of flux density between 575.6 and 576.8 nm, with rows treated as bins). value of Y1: 1.01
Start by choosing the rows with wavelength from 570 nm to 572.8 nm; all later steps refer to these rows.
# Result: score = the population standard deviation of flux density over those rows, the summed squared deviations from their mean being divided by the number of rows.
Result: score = 0.29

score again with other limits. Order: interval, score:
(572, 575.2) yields 0.14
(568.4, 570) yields 0.42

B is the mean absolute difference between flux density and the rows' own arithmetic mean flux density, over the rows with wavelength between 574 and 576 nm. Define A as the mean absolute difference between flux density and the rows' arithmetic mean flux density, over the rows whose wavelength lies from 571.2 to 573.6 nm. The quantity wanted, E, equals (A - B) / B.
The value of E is 0.3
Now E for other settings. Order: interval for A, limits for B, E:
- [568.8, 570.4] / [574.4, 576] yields 1.5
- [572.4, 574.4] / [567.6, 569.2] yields -0.2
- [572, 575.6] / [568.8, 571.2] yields -0.6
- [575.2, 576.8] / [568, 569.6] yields 1.0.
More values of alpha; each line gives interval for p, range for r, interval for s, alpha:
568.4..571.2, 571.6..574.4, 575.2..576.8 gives 334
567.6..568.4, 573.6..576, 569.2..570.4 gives 302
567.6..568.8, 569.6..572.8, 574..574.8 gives 160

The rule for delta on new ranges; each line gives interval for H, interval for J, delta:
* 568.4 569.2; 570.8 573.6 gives 0.959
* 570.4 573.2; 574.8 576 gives 0.972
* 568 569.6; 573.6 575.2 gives 0.980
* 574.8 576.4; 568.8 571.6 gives 0.977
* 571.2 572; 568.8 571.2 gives 0.940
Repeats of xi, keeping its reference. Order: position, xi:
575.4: 0.020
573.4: -0.005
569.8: -0.080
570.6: 0.033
